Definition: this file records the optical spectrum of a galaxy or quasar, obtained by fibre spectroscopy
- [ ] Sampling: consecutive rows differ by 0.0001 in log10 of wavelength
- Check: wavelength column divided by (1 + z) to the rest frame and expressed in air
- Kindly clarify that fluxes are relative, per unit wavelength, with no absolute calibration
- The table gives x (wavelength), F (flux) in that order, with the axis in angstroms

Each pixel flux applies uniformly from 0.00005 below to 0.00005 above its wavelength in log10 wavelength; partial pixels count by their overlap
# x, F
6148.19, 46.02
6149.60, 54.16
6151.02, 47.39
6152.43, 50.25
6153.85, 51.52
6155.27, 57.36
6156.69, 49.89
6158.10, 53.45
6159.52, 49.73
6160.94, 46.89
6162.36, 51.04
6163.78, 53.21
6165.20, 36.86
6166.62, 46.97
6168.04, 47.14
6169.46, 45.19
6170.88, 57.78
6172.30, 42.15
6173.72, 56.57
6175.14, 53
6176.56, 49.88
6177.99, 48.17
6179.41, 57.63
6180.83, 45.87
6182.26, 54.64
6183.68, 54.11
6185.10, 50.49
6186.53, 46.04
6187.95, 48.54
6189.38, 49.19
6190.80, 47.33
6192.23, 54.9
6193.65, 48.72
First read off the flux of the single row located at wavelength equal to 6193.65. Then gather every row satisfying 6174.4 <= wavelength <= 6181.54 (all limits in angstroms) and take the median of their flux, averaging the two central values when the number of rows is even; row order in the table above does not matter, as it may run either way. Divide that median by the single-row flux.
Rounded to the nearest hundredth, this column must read 1.02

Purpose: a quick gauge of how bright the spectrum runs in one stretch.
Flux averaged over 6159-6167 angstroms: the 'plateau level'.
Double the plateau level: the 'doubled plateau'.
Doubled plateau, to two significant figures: 95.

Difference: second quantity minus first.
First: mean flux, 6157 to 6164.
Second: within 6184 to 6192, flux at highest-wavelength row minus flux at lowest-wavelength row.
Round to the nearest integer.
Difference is -54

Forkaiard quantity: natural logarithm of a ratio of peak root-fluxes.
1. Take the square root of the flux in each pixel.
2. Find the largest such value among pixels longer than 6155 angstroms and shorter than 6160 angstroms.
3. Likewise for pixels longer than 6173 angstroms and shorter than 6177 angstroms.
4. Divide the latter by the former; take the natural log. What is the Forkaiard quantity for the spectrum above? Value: -0.01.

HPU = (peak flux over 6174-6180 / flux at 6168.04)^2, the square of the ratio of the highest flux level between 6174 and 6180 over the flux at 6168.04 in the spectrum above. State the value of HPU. 1.49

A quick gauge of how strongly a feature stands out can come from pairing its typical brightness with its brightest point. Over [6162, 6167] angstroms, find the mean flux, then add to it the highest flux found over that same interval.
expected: 100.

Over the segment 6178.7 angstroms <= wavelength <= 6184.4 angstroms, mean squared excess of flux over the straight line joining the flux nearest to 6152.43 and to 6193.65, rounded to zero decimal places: 34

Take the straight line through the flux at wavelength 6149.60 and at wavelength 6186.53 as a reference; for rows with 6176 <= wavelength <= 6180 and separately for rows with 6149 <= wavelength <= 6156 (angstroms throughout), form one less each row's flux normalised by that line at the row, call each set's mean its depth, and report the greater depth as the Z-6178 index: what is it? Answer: 0.03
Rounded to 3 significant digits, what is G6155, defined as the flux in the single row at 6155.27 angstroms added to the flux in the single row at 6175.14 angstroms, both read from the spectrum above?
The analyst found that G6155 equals 110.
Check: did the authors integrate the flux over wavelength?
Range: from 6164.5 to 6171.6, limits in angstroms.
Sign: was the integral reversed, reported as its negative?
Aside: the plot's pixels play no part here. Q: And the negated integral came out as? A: -332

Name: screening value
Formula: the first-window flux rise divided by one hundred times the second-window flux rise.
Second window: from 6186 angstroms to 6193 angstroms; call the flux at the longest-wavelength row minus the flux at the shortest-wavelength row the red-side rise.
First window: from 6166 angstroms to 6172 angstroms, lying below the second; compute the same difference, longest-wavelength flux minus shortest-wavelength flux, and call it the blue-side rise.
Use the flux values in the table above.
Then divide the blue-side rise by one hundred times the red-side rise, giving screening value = 0.012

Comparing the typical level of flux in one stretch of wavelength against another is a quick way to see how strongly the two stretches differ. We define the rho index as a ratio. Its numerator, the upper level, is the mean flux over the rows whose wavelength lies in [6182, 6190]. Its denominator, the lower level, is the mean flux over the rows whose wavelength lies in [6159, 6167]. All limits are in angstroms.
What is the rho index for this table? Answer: 1.06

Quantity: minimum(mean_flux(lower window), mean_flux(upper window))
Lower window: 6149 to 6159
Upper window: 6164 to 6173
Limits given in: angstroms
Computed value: 46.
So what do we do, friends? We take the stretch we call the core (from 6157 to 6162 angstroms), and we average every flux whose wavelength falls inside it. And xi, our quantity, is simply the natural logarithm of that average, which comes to 3.91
